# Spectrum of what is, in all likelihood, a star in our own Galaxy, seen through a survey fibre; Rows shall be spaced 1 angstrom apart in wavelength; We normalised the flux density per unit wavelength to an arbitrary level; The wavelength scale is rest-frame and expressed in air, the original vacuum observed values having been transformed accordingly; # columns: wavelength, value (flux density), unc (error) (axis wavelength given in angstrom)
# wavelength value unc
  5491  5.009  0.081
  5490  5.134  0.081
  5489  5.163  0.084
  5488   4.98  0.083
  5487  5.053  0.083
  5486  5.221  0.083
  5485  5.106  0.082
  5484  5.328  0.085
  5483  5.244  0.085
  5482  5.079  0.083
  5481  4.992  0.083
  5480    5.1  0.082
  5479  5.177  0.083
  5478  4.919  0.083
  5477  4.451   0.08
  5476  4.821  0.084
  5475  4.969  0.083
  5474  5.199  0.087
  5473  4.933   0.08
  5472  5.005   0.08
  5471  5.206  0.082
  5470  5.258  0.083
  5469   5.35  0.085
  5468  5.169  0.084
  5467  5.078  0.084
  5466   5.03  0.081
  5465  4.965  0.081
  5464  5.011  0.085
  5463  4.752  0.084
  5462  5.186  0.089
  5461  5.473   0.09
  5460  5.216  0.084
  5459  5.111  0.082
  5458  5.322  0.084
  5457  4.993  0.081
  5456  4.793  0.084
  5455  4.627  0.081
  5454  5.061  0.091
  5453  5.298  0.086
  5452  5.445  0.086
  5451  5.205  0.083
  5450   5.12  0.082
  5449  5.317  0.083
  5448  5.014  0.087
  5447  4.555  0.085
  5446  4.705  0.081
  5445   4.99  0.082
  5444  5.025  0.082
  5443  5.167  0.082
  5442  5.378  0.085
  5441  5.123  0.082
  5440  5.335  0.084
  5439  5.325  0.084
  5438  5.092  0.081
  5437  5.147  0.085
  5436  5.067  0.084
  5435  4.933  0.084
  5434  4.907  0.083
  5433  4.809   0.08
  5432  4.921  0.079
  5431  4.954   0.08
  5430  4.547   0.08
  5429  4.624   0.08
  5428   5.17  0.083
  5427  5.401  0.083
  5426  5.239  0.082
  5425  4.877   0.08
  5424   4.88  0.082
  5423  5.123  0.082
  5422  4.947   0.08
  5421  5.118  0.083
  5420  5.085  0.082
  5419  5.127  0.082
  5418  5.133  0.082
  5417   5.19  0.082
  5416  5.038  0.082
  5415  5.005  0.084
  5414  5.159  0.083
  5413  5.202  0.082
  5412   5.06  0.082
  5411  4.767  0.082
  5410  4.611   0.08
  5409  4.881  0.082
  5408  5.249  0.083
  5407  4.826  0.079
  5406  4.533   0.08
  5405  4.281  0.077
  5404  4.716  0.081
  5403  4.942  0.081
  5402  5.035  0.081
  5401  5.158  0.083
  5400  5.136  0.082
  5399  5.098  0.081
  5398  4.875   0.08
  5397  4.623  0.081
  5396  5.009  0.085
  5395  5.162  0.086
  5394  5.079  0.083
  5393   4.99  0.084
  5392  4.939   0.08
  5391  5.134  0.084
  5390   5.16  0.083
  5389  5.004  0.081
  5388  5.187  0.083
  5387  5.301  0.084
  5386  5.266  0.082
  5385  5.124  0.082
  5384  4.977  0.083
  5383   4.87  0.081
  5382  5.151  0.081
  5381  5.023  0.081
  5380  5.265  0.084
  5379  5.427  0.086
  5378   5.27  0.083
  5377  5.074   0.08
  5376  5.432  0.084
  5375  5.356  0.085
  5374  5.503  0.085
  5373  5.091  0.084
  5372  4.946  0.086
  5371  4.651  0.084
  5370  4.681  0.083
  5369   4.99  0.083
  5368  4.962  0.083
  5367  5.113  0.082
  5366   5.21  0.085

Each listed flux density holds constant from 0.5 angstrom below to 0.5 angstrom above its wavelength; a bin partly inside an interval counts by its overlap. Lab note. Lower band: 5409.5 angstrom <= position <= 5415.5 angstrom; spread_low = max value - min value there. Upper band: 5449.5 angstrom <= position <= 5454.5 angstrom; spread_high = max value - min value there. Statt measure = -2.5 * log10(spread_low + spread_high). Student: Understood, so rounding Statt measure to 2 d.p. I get 0.03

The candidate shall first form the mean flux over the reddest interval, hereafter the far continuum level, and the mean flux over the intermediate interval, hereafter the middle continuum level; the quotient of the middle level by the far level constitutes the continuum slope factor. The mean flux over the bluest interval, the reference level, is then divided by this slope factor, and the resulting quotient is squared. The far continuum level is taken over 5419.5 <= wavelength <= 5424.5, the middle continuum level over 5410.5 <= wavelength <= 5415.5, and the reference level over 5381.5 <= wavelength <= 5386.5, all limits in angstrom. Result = 25.7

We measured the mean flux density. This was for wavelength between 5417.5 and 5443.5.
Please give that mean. 5.05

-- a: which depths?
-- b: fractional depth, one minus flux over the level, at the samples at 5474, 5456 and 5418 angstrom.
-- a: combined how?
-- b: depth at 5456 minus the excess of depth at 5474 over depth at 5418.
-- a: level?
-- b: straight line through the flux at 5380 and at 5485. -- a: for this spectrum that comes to 0.10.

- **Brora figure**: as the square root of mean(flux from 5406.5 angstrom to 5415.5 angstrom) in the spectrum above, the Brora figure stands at 2.23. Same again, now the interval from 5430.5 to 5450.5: 2.25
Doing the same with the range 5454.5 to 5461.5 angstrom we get 2.25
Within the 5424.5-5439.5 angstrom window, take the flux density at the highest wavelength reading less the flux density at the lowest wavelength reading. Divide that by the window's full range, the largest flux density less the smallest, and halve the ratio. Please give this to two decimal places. 0.26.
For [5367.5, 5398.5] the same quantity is -0.05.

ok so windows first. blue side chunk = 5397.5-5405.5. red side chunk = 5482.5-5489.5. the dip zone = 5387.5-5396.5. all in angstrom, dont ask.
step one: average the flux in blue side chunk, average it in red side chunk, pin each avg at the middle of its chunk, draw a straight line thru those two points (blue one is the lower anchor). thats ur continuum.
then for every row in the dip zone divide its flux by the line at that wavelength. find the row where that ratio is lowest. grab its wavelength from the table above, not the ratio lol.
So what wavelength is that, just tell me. 5392 angstrom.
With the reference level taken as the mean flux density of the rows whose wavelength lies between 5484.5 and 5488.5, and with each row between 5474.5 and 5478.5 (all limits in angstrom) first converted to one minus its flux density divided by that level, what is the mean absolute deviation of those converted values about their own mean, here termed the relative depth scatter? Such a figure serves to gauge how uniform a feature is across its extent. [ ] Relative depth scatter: 0.033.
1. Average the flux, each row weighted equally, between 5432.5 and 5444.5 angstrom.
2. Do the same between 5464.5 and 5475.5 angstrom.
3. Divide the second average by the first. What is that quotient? 1.00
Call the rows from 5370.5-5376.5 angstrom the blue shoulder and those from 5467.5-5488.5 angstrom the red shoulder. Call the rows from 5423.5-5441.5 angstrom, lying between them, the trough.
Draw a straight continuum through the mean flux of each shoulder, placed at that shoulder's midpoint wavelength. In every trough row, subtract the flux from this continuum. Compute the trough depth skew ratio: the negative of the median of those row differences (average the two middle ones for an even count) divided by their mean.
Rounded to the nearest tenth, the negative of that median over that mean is -1.1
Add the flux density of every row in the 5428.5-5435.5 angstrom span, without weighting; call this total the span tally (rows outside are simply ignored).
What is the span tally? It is 34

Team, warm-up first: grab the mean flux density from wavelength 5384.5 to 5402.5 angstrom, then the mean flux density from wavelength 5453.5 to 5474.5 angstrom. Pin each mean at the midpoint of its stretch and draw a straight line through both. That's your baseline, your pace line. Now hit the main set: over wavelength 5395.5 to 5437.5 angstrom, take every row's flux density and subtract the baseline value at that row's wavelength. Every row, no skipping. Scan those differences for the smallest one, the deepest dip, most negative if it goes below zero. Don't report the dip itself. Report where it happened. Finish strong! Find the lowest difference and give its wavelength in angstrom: 5405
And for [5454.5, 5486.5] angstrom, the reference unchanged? 5477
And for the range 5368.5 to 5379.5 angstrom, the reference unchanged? 5371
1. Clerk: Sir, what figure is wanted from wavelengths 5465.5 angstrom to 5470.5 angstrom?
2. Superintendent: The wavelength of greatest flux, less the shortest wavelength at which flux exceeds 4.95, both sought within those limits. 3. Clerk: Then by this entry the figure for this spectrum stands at 3 angstrom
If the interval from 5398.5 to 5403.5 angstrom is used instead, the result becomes 2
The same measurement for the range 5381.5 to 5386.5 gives 4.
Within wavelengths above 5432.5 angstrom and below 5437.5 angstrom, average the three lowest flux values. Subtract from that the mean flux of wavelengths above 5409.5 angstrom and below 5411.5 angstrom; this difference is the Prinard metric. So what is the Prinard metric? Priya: 0.19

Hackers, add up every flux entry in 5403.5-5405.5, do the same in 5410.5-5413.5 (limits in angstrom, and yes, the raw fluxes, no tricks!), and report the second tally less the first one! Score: 6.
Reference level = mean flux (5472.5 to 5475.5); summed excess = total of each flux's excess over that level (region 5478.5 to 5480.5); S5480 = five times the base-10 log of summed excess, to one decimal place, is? -3.4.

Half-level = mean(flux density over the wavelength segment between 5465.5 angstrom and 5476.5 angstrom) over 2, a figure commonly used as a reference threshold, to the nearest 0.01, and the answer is 2.55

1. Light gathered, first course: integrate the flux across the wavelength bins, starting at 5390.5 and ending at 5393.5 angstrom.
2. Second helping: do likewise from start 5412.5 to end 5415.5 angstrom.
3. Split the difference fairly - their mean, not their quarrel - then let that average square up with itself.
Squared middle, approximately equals 231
